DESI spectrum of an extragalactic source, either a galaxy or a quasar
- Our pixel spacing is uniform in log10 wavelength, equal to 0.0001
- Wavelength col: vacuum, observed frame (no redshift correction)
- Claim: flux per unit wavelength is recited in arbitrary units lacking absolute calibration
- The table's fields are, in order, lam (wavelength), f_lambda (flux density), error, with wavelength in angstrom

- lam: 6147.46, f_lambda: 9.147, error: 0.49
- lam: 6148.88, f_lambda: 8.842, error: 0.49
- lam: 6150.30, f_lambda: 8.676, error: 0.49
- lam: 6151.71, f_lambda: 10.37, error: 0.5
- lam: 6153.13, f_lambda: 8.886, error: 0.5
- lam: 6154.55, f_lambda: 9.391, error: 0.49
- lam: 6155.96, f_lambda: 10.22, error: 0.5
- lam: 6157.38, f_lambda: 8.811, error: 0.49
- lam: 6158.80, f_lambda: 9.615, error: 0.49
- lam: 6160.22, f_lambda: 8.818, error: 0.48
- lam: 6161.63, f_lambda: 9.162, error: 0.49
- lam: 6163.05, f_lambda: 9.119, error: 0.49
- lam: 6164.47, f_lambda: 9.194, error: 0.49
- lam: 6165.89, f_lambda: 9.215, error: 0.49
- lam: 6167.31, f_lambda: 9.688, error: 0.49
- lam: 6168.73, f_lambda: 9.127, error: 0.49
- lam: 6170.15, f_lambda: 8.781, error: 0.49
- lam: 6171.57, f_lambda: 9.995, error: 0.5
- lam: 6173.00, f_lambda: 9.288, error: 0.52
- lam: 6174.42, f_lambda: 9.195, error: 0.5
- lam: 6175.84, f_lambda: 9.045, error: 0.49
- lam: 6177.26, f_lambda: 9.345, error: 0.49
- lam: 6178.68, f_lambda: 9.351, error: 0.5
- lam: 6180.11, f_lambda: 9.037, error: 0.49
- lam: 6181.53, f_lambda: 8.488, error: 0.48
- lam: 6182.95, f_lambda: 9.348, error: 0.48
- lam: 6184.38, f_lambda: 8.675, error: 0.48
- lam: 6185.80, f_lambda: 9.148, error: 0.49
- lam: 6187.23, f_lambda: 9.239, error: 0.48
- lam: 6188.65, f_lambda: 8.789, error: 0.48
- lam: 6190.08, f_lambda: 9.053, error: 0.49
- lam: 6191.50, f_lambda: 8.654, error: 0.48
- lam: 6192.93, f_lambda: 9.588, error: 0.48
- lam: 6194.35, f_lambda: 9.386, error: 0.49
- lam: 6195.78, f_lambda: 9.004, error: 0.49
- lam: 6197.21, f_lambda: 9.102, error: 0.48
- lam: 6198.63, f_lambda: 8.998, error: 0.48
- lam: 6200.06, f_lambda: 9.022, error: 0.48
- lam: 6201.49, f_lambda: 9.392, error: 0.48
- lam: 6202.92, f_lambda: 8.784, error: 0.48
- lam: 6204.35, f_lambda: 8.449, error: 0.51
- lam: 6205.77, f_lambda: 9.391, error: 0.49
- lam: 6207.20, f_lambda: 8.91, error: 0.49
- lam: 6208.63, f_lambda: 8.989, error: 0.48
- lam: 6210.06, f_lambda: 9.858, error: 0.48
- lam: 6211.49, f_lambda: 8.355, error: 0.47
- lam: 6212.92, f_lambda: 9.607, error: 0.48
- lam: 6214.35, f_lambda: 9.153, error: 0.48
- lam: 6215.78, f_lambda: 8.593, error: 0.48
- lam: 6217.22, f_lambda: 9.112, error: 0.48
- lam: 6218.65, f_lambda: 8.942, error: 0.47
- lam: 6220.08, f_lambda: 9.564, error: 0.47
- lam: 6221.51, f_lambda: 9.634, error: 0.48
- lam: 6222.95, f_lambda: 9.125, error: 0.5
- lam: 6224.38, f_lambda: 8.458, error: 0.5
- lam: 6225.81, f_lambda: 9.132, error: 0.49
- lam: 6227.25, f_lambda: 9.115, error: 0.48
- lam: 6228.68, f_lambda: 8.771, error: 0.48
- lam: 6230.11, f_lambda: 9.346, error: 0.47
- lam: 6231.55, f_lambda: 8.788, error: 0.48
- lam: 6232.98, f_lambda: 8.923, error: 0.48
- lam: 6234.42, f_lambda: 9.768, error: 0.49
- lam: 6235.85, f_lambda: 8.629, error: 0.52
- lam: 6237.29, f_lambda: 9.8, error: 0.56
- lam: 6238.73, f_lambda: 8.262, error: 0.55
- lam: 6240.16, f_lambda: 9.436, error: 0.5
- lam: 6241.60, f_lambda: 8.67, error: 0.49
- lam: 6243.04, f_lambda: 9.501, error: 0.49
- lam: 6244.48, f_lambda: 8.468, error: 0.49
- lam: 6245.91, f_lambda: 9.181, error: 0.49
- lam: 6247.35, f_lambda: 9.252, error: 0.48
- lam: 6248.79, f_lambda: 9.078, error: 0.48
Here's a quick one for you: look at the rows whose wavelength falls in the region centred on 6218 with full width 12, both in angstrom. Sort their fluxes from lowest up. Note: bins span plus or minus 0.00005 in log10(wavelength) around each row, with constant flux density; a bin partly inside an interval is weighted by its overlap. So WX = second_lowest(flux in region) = 8.942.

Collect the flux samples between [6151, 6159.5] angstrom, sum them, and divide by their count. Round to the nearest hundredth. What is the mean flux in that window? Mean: 9.55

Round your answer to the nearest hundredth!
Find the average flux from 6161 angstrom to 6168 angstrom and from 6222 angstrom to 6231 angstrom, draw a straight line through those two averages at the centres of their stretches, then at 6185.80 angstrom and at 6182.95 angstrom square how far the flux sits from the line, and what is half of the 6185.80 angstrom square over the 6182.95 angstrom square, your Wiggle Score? 0.02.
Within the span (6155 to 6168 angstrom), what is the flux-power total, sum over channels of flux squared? 783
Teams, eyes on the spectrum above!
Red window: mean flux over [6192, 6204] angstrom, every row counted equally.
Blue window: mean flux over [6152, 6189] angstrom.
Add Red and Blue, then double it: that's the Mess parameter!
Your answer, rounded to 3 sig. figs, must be 36.7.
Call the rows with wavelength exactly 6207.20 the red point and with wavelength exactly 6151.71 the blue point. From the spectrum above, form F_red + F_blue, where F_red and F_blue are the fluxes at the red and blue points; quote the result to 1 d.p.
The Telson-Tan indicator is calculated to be 19.3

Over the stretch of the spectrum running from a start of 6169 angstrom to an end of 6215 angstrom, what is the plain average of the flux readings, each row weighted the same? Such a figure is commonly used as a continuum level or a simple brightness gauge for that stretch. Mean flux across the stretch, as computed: 9.11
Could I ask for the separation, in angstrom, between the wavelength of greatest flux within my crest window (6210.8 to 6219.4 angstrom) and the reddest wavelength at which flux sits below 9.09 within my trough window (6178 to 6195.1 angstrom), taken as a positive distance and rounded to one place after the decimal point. 21.4 angstrom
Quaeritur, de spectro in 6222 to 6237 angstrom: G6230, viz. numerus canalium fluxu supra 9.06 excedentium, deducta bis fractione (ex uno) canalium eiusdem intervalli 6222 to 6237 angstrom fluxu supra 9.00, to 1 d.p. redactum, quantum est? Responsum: 4.0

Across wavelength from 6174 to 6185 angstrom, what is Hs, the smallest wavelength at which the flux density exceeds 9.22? 6177.26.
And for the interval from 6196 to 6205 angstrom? 6201.49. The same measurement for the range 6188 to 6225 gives 6192.93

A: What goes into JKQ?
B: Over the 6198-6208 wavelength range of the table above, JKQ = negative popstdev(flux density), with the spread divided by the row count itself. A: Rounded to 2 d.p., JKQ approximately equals -0.31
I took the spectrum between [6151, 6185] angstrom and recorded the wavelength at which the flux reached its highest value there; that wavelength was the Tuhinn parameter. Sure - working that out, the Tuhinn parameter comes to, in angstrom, 6151.71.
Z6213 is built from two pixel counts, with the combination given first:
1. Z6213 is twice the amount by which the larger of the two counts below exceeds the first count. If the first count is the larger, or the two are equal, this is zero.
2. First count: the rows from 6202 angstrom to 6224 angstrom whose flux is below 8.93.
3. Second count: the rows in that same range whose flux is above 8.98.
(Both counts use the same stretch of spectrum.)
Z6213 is 8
